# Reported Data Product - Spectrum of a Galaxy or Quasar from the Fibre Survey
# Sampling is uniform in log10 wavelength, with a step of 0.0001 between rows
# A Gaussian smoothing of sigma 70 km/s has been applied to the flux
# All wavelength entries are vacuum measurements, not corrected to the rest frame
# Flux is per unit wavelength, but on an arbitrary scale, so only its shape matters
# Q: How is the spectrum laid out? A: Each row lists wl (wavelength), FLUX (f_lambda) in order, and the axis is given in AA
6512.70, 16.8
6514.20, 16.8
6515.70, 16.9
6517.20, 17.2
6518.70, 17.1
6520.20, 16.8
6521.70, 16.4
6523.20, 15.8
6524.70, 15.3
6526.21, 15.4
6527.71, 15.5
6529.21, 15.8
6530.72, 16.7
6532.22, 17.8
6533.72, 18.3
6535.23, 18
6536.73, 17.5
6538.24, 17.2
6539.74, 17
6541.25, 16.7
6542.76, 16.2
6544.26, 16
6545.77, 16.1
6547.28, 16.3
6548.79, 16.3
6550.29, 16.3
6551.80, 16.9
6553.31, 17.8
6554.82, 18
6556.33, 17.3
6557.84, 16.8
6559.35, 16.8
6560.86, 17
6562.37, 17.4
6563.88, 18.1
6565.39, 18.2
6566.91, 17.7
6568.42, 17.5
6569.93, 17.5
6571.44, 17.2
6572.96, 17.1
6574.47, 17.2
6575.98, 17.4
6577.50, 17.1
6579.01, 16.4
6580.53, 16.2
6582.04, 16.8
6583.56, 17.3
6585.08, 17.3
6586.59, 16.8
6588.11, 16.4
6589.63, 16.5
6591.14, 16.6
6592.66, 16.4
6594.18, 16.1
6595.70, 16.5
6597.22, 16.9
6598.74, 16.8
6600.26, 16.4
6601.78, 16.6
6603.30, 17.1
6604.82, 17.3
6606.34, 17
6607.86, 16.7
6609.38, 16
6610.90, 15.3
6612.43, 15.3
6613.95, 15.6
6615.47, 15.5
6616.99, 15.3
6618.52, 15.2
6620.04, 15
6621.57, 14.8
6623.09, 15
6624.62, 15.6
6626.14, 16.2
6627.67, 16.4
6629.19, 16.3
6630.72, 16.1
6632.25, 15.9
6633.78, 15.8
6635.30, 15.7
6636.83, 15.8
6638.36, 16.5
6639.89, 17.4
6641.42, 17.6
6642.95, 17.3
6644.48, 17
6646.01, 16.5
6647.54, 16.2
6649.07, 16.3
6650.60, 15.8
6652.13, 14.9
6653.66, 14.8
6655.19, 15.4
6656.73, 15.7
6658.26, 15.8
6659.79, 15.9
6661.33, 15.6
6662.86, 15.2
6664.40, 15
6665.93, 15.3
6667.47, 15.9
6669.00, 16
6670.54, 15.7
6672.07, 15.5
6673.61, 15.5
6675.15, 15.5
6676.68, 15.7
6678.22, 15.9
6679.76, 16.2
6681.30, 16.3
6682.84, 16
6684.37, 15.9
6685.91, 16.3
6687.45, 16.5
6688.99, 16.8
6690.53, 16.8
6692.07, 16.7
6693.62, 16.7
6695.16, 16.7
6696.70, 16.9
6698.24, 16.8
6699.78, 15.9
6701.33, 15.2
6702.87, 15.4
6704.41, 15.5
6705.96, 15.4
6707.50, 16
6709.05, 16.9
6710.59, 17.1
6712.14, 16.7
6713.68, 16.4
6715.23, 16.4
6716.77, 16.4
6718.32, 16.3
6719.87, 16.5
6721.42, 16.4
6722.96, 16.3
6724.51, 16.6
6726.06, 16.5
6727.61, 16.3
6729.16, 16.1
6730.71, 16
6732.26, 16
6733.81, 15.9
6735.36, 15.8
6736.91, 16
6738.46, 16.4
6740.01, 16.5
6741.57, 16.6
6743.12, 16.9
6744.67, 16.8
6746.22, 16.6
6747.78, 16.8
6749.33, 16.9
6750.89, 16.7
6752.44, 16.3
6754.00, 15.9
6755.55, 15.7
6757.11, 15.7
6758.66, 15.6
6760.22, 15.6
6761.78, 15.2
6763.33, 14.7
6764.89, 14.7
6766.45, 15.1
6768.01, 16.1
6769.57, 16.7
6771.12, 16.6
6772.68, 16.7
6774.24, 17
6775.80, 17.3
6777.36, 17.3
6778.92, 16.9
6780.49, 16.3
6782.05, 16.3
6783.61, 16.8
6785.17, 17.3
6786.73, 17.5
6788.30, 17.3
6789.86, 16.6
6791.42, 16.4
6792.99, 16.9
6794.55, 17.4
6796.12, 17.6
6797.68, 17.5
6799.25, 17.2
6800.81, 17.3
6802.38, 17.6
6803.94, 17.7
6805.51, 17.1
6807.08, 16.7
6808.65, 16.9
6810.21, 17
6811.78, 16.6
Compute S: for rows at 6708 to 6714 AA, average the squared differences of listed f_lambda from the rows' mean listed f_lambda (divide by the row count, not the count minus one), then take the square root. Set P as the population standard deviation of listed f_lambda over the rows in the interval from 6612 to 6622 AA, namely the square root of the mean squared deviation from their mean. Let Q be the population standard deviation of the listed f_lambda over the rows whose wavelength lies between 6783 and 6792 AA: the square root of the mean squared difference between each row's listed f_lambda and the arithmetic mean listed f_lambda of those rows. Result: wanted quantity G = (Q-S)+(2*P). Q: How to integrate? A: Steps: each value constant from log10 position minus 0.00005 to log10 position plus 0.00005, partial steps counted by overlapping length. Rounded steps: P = 0.3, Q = 0.41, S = 0.26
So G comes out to 0.7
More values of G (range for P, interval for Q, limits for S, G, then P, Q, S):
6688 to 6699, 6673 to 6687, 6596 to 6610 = 0.1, 0.1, 0.29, 0.37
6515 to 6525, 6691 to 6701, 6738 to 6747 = 1.5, 0.7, 0.33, 0.17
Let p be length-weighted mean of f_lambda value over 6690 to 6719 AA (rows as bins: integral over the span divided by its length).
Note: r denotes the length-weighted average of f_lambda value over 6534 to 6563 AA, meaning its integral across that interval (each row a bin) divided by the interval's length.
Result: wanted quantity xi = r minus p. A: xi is 0.62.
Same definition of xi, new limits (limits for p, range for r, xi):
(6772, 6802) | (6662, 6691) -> -1.15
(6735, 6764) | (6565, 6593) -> 0.87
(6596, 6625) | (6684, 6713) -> 0.35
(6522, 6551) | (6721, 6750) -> -0.15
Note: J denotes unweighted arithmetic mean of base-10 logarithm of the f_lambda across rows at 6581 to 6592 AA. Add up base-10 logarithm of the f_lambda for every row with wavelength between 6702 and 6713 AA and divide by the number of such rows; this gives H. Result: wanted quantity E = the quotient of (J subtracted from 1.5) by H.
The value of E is 0.227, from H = 1.21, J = 1.23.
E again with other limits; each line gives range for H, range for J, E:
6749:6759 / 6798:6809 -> 0.219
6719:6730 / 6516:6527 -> 0.238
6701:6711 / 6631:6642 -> 0.238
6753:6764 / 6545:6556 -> 0.231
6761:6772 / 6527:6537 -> 0.225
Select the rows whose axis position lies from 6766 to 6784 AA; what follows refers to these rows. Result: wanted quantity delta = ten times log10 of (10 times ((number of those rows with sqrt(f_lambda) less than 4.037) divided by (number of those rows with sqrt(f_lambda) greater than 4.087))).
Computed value 6.0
